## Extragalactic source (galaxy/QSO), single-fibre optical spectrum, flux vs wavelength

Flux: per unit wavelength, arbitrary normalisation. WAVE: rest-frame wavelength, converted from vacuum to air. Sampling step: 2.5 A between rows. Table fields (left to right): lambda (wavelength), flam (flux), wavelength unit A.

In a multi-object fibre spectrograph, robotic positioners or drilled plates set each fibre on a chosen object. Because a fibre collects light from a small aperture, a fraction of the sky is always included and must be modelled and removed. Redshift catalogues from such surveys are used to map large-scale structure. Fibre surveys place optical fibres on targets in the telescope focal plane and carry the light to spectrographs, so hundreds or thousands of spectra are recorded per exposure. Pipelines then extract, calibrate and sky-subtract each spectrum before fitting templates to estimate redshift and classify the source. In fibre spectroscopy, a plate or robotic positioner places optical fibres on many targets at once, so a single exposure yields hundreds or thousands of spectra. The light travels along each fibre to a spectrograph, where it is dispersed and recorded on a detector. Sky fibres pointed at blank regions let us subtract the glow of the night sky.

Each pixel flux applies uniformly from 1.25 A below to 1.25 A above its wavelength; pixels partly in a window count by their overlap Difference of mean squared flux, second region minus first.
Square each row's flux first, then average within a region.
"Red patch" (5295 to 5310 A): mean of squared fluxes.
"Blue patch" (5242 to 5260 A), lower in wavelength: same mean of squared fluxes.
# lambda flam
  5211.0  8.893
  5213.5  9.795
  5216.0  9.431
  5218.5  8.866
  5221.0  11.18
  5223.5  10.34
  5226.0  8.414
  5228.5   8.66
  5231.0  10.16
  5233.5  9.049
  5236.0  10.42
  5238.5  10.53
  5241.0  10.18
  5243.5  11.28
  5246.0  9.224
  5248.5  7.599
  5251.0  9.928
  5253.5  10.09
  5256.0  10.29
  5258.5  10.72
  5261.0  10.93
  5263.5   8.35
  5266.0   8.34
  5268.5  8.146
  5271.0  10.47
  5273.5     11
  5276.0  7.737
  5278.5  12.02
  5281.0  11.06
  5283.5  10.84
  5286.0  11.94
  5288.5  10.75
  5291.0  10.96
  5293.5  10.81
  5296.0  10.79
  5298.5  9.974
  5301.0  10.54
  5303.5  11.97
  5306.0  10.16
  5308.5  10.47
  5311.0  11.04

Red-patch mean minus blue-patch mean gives 15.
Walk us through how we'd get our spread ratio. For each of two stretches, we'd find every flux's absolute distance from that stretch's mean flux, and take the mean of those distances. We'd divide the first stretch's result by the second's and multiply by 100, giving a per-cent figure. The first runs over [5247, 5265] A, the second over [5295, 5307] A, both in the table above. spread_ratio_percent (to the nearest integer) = 178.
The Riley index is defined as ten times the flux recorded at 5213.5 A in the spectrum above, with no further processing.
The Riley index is 98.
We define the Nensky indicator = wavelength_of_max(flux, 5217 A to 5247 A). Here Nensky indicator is 5243.5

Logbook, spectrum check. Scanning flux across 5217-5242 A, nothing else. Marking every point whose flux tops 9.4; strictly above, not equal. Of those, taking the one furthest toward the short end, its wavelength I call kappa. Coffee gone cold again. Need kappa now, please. 5221.0 A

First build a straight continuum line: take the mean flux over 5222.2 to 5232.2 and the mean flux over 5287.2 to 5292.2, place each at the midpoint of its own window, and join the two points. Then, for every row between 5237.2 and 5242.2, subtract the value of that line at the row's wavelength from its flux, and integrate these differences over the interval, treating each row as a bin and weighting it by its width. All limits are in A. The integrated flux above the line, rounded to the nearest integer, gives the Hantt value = 3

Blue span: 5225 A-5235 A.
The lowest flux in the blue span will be 8.414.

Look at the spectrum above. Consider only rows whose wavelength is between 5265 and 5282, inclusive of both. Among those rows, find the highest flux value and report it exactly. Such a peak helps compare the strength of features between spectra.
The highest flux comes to 12.02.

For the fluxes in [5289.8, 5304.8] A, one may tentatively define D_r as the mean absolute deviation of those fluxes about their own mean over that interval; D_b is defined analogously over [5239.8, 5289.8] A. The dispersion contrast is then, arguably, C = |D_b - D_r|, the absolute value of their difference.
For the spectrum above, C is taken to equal 0.68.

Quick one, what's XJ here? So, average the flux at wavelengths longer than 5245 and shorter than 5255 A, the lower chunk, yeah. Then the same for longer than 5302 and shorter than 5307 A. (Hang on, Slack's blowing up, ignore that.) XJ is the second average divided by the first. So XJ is 1.20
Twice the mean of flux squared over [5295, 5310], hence 228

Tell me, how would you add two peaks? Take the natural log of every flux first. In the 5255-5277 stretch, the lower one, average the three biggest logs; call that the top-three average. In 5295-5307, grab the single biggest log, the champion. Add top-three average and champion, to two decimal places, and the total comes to 4.87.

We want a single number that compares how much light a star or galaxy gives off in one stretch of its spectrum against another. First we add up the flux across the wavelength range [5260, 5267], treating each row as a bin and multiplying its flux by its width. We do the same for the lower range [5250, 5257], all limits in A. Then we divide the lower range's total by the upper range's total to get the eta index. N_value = 1.10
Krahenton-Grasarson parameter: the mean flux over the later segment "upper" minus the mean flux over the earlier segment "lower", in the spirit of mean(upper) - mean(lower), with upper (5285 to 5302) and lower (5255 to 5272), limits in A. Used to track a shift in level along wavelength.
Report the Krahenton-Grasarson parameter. 1.2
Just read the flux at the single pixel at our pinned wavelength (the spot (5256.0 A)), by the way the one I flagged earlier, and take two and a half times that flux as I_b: 25.7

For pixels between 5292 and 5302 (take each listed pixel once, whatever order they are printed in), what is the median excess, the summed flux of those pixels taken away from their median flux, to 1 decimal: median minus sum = -31.4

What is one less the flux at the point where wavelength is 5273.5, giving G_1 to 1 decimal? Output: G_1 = -10.0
